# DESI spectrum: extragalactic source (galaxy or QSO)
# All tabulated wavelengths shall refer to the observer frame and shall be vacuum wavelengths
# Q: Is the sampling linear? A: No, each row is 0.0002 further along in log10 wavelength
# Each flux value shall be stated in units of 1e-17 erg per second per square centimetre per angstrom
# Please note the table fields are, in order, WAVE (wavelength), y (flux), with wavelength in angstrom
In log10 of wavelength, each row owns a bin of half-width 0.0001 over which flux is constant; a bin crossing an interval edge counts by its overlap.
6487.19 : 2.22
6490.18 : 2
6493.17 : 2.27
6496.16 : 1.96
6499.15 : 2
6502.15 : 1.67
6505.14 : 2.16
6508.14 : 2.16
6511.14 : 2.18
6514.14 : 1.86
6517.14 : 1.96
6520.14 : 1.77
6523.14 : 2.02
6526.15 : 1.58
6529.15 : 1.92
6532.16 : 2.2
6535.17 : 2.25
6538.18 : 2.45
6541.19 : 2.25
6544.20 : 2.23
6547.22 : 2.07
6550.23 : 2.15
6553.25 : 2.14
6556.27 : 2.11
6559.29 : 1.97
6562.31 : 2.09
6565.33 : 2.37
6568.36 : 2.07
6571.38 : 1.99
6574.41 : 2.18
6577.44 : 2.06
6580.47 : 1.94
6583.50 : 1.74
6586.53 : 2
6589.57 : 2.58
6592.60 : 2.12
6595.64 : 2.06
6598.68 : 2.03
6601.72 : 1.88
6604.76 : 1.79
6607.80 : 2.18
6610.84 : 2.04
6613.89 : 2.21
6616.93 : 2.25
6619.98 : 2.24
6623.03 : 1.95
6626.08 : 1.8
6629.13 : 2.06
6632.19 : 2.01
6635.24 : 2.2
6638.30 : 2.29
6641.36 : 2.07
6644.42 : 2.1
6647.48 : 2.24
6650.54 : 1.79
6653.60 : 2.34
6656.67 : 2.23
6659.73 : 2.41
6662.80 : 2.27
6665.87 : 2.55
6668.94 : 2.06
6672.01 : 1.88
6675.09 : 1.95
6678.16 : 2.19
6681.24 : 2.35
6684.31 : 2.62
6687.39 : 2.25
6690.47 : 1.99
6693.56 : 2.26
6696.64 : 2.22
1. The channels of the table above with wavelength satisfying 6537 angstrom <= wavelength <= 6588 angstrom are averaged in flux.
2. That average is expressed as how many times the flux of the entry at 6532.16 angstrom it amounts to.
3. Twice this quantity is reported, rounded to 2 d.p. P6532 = 1.91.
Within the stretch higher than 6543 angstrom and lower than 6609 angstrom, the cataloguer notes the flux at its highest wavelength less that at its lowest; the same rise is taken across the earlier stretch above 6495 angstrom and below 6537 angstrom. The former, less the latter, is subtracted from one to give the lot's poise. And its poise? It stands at 1.3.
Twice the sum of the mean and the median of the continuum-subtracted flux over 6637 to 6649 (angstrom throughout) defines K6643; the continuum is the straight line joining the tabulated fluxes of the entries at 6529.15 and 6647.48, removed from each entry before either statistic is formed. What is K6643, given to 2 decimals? -0.24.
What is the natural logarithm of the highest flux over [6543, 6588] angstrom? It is 0.86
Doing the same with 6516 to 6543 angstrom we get 0.90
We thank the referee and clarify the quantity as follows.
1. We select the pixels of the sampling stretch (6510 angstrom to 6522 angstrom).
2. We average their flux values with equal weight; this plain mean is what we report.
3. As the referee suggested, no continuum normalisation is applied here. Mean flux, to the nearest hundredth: 1.94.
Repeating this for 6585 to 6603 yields 2.11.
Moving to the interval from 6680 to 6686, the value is 2.49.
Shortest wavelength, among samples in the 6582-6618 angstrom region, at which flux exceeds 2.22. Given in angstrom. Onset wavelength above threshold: 6589.57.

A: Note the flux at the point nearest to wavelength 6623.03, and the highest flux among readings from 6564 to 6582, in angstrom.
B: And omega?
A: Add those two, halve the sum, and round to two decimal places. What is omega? 2.16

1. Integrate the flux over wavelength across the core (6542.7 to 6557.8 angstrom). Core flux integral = 32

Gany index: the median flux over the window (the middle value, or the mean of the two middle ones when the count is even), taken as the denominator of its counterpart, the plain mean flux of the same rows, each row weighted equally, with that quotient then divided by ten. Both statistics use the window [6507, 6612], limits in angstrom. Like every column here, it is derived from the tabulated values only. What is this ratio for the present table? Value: 0.100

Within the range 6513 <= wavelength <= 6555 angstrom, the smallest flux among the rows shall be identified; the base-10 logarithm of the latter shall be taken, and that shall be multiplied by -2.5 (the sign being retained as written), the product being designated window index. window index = -0.497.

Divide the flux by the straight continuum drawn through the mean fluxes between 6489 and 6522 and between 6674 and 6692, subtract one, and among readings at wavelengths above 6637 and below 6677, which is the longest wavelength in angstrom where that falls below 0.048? 6675.09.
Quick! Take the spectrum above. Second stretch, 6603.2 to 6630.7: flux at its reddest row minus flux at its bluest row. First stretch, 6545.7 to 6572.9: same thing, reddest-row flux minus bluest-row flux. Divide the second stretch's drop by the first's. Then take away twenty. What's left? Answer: -23.4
